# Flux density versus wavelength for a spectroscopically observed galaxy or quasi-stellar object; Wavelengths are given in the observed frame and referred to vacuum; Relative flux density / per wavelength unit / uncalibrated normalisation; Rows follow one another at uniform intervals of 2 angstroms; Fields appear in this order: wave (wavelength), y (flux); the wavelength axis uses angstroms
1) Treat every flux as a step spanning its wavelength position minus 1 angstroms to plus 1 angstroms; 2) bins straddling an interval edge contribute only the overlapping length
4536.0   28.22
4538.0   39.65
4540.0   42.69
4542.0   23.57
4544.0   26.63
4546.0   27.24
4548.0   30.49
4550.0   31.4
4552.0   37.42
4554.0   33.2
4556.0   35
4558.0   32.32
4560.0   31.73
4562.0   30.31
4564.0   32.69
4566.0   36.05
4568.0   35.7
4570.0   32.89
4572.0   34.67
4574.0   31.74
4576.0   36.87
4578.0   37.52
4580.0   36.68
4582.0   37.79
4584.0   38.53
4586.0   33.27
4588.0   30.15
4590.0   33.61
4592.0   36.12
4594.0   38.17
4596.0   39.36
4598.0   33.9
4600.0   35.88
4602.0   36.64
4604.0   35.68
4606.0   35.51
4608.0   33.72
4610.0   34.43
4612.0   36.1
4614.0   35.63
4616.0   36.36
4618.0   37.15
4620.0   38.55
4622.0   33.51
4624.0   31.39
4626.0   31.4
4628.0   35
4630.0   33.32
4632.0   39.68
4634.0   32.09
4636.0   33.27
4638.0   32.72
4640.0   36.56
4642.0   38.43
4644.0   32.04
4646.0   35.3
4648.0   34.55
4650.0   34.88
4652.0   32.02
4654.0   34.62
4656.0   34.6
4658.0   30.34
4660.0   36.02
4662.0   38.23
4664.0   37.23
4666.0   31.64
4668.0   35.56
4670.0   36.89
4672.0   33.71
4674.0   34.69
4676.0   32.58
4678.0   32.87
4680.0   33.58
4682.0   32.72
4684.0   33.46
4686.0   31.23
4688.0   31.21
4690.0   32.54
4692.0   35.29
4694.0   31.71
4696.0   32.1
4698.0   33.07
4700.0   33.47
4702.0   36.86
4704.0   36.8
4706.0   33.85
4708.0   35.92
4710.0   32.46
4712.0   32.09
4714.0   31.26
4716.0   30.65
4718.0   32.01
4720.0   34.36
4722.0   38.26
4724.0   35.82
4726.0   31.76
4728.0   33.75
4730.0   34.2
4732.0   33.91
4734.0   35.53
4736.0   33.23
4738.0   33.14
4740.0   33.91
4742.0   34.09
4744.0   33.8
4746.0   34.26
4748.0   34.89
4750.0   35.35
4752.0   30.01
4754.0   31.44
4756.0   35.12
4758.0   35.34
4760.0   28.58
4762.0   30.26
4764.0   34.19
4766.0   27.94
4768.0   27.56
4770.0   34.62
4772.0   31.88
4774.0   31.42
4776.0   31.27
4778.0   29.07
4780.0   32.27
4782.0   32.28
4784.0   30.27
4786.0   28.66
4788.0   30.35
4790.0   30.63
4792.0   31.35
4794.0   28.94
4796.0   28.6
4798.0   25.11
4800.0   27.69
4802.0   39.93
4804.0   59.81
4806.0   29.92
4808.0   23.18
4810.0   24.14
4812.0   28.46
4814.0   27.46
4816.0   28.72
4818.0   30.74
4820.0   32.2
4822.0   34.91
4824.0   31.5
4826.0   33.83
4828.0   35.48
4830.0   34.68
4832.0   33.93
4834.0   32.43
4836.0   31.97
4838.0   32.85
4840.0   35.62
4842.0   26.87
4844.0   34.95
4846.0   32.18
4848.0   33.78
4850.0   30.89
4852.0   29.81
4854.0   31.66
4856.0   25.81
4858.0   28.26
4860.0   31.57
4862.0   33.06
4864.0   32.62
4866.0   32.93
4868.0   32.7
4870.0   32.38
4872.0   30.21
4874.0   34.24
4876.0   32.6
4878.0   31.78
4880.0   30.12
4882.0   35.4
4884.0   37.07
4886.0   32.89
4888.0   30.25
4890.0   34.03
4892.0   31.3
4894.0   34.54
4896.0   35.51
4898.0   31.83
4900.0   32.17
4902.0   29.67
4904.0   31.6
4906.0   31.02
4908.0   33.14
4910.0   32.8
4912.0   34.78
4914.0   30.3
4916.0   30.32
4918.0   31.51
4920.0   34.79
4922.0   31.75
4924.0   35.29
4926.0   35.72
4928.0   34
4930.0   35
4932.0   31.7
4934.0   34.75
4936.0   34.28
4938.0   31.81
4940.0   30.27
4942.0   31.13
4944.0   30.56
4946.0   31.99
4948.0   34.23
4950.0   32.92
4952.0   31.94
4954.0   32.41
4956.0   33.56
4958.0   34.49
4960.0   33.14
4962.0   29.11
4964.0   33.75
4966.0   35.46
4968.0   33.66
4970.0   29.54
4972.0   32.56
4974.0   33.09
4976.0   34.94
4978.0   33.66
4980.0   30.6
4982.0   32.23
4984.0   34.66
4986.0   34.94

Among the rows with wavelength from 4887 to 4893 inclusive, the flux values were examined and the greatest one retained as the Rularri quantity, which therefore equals 34.03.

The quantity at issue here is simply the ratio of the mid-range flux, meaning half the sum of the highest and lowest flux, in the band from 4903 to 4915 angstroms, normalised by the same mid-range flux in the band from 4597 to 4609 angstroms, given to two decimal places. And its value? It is 0.92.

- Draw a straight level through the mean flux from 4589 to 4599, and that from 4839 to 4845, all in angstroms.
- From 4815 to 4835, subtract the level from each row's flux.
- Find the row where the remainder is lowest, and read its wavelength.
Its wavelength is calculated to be 4816.0 angstroms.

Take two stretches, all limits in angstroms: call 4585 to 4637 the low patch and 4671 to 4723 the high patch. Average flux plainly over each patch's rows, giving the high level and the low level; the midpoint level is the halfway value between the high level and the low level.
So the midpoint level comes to 34.2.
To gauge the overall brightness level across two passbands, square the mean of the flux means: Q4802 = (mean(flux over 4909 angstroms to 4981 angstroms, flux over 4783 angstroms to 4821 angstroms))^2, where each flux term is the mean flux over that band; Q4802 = 1014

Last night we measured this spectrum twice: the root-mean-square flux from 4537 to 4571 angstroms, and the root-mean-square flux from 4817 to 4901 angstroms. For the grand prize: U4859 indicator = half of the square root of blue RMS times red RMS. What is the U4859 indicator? 16.4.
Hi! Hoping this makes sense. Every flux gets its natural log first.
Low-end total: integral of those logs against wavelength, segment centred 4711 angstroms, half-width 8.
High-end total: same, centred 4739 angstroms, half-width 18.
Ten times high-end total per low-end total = 23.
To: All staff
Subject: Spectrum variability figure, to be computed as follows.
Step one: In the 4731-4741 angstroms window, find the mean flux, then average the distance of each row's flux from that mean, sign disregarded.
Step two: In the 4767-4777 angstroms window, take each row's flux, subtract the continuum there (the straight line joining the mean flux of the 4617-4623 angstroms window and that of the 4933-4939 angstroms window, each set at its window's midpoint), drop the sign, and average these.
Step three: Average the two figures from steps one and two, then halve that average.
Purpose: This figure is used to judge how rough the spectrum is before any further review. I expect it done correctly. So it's 1.09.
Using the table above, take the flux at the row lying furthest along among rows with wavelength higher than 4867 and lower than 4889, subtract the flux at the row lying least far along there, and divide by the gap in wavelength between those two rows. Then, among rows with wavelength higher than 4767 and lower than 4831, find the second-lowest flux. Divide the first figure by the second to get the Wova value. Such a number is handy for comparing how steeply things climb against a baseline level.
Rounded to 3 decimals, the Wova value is -0.005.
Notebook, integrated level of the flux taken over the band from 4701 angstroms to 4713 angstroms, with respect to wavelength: 416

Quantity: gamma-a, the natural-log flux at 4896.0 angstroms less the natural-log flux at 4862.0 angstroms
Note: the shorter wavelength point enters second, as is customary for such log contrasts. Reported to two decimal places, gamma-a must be 0.07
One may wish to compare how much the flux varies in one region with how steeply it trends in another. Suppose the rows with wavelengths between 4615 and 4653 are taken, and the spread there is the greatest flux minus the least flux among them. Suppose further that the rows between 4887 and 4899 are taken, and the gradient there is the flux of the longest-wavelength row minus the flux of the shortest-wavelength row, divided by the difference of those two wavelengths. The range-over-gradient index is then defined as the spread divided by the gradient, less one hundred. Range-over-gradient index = -48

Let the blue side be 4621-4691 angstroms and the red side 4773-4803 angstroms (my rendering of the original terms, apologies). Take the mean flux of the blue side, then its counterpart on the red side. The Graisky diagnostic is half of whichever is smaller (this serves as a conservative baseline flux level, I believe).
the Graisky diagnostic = 15.3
